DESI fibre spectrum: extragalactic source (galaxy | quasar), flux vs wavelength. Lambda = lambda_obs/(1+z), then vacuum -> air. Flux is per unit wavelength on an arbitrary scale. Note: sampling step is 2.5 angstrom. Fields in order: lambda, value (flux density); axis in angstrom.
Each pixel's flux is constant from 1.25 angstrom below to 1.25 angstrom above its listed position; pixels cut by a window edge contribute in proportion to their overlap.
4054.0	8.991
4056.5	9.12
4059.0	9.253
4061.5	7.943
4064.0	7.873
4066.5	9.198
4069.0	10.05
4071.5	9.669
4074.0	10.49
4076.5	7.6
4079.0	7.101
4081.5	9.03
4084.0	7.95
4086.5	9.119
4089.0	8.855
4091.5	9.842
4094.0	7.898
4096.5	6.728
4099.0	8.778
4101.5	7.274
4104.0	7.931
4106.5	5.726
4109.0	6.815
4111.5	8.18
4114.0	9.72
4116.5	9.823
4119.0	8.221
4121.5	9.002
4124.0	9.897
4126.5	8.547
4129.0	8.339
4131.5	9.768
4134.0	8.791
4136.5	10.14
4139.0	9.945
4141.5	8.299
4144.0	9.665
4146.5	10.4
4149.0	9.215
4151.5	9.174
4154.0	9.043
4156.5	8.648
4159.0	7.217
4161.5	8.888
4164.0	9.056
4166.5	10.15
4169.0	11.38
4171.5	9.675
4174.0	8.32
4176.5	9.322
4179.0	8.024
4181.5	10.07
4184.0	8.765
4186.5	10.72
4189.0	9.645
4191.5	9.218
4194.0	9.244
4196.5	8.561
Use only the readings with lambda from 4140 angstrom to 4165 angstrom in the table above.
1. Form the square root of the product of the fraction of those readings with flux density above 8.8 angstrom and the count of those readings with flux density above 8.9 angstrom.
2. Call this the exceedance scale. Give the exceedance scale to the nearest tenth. 2.0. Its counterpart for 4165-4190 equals 2.2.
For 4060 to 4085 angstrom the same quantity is 1.6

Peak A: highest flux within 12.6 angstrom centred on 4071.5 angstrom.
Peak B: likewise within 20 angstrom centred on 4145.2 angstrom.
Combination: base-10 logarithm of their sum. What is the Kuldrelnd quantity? 1.32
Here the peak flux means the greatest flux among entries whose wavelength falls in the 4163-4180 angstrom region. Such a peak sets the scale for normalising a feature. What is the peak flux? 11.38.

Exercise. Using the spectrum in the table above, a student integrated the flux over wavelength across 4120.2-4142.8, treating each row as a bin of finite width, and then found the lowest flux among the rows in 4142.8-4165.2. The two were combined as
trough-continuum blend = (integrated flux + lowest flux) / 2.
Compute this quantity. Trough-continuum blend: 107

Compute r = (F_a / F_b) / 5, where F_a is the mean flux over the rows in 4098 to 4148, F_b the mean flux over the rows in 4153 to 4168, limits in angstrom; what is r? 0.198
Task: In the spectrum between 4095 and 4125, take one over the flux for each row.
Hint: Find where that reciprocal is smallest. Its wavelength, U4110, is 4124.0 angstrom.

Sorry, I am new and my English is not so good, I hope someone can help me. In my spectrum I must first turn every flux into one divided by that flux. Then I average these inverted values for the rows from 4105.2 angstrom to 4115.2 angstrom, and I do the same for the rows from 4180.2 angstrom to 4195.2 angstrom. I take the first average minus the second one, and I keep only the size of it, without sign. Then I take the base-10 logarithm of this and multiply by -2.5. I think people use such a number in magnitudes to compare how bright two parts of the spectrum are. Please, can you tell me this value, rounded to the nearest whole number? 4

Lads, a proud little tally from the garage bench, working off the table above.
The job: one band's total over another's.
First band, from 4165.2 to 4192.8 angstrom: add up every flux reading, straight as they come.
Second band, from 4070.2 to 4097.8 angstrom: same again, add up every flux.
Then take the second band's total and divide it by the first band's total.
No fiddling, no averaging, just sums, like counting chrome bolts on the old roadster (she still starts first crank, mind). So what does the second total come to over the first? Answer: 0.90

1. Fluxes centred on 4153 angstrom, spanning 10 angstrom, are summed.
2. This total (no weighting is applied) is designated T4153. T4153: 36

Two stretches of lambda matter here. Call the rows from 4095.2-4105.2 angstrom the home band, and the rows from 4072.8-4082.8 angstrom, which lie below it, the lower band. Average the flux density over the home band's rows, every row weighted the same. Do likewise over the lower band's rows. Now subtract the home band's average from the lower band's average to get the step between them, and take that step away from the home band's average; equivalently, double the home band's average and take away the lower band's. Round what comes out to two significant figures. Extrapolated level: 6.8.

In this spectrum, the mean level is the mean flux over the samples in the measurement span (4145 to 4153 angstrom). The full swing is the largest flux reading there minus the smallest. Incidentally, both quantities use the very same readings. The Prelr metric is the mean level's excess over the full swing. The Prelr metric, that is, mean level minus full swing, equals 8.4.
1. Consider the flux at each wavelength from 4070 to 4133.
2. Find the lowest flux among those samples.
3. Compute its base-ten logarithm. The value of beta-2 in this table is 0.76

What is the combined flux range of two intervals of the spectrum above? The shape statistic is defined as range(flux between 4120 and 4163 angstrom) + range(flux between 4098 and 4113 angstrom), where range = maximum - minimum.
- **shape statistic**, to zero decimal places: 6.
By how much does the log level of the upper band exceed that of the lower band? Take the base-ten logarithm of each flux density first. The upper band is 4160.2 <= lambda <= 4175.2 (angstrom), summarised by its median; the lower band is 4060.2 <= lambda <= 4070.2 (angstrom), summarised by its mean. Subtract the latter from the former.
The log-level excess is 0.031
